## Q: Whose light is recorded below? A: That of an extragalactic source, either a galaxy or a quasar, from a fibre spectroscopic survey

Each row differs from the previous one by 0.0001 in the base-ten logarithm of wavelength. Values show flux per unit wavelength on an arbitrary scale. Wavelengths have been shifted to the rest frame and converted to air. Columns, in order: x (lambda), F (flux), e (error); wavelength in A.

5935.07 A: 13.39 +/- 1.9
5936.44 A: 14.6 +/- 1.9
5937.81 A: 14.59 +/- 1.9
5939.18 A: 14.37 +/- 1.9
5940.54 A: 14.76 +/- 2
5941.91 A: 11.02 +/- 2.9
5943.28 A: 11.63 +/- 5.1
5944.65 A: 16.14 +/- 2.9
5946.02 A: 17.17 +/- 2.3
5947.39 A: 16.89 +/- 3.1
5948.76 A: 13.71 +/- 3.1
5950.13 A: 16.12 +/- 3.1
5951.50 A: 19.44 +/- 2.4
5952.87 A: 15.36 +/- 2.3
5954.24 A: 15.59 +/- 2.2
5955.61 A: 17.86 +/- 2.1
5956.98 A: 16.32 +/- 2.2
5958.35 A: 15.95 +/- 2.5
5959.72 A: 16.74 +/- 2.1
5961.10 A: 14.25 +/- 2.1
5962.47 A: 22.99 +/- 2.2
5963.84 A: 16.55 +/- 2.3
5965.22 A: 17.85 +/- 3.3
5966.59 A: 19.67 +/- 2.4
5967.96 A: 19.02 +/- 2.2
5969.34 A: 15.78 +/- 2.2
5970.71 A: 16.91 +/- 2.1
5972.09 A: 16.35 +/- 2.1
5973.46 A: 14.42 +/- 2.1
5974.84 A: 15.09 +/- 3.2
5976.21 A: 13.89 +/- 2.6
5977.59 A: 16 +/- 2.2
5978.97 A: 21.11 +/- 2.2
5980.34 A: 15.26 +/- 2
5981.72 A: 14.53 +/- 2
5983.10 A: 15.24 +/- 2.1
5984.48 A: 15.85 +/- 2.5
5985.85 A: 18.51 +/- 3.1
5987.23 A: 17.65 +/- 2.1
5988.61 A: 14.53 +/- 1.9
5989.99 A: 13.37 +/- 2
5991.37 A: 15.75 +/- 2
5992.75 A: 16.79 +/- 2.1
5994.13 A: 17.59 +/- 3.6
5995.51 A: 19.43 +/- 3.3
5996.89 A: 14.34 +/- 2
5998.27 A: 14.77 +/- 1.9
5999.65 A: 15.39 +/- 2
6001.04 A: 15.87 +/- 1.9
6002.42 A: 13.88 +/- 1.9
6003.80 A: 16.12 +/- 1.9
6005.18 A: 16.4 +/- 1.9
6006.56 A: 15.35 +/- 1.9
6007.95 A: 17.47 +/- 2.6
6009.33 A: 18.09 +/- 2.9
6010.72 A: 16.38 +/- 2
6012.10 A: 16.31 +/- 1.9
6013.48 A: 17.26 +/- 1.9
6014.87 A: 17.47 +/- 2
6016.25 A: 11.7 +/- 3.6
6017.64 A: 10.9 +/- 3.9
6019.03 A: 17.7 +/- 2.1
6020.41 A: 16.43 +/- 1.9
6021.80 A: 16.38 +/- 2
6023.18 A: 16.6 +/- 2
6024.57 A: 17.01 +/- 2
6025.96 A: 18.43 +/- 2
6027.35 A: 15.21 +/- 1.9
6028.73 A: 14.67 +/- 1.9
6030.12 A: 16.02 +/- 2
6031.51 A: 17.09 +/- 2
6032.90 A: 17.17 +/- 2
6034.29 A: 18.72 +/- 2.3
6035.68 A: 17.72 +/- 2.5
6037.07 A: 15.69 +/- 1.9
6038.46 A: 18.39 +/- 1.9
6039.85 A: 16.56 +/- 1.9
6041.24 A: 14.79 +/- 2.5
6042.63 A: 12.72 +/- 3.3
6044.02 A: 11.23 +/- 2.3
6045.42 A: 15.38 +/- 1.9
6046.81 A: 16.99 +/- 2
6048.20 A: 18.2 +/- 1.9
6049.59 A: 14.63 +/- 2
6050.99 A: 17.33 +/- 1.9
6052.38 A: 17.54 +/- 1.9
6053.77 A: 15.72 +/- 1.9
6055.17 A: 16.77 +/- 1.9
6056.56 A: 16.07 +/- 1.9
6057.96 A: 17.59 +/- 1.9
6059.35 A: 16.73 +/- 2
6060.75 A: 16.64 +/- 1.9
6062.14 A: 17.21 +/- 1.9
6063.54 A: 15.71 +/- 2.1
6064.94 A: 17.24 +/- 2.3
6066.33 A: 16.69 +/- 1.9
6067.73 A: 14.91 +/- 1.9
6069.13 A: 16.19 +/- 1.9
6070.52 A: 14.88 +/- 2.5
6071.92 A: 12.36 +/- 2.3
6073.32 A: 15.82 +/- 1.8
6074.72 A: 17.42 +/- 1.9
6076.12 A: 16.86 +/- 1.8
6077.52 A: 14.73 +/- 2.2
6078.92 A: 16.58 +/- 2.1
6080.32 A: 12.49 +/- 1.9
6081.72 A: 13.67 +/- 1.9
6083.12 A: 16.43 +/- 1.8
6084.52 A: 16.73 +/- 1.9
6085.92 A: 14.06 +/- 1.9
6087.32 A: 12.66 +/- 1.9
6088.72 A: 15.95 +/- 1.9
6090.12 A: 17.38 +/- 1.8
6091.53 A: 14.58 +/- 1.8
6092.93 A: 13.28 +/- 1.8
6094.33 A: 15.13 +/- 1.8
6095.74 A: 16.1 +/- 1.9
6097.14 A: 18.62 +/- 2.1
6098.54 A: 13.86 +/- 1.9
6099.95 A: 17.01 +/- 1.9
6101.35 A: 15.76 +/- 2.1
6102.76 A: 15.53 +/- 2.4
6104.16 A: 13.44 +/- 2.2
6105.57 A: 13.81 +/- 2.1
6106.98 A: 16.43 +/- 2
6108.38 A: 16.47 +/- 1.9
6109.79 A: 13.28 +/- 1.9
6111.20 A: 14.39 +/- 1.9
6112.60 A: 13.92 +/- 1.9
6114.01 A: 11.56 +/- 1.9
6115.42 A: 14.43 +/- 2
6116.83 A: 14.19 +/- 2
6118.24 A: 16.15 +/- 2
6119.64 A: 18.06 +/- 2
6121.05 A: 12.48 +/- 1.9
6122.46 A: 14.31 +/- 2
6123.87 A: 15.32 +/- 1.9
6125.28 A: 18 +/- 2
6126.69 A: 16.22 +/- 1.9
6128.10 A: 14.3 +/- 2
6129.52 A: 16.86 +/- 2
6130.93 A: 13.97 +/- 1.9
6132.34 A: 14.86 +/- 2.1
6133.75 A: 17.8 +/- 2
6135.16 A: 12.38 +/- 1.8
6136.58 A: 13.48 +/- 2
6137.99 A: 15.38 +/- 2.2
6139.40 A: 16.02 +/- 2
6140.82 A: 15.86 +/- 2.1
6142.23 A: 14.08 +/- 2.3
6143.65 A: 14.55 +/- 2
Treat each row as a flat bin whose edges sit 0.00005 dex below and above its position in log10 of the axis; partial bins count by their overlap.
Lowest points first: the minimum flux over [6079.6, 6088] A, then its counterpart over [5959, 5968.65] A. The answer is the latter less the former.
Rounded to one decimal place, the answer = 1.8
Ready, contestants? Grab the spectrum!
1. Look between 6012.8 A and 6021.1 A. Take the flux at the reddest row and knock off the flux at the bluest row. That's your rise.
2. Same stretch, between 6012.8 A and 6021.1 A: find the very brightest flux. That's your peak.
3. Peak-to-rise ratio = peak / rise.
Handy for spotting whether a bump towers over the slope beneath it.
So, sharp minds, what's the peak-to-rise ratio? -21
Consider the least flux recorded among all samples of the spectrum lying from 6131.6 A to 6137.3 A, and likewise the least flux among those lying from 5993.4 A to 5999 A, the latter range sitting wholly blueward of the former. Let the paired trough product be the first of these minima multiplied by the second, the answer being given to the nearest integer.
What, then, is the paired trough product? 178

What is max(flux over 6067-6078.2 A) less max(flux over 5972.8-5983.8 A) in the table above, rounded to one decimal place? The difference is -3.7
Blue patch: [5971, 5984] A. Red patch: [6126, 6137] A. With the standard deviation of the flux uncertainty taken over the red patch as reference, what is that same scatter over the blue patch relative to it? 4.3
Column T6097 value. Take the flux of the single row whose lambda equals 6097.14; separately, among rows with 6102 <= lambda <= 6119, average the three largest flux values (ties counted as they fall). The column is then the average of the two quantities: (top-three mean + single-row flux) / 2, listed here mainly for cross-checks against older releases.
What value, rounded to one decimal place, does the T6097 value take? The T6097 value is 17.5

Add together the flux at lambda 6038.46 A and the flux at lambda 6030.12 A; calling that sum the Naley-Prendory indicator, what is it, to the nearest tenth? 34.4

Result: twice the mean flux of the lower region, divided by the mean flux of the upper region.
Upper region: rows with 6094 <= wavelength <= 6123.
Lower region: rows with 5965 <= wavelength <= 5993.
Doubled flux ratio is 2.18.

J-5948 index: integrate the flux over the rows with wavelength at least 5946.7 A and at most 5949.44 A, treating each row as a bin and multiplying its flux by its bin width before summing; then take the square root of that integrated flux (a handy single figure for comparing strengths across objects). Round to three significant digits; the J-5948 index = 6.47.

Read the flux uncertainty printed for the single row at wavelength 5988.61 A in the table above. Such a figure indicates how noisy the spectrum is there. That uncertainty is 1.90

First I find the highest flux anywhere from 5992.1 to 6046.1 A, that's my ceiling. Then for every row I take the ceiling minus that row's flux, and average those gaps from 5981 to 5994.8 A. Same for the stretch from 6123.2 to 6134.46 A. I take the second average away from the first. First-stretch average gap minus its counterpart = -0.1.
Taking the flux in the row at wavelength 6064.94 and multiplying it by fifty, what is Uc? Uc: 862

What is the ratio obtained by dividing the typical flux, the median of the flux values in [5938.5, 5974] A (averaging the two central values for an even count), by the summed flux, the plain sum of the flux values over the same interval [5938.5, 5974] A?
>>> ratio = 0.0384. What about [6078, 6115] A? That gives 0.0382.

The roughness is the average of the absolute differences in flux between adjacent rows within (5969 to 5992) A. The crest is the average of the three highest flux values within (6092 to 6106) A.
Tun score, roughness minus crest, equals -15.3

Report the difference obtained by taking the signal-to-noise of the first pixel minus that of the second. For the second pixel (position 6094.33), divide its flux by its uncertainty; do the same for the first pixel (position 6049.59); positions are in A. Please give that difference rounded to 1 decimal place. -1.1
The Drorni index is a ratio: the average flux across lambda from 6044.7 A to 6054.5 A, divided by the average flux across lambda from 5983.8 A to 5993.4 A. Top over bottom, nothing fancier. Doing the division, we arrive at 1.03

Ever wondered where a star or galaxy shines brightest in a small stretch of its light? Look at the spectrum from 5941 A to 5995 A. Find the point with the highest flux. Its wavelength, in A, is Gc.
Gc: 5962.47 A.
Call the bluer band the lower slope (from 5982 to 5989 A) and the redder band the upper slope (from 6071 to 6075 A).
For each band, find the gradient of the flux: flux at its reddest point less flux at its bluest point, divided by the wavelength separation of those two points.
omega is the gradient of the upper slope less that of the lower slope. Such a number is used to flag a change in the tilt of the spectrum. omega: 1.9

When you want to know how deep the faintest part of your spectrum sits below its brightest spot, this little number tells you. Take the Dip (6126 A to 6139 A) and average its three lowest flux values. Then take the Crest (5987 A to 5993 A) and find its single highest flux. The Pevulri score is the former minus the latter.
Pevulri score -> -4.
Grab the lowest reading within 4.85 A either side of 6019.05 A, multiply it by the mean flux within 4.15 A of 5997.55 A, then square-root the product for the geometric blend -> 13.3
